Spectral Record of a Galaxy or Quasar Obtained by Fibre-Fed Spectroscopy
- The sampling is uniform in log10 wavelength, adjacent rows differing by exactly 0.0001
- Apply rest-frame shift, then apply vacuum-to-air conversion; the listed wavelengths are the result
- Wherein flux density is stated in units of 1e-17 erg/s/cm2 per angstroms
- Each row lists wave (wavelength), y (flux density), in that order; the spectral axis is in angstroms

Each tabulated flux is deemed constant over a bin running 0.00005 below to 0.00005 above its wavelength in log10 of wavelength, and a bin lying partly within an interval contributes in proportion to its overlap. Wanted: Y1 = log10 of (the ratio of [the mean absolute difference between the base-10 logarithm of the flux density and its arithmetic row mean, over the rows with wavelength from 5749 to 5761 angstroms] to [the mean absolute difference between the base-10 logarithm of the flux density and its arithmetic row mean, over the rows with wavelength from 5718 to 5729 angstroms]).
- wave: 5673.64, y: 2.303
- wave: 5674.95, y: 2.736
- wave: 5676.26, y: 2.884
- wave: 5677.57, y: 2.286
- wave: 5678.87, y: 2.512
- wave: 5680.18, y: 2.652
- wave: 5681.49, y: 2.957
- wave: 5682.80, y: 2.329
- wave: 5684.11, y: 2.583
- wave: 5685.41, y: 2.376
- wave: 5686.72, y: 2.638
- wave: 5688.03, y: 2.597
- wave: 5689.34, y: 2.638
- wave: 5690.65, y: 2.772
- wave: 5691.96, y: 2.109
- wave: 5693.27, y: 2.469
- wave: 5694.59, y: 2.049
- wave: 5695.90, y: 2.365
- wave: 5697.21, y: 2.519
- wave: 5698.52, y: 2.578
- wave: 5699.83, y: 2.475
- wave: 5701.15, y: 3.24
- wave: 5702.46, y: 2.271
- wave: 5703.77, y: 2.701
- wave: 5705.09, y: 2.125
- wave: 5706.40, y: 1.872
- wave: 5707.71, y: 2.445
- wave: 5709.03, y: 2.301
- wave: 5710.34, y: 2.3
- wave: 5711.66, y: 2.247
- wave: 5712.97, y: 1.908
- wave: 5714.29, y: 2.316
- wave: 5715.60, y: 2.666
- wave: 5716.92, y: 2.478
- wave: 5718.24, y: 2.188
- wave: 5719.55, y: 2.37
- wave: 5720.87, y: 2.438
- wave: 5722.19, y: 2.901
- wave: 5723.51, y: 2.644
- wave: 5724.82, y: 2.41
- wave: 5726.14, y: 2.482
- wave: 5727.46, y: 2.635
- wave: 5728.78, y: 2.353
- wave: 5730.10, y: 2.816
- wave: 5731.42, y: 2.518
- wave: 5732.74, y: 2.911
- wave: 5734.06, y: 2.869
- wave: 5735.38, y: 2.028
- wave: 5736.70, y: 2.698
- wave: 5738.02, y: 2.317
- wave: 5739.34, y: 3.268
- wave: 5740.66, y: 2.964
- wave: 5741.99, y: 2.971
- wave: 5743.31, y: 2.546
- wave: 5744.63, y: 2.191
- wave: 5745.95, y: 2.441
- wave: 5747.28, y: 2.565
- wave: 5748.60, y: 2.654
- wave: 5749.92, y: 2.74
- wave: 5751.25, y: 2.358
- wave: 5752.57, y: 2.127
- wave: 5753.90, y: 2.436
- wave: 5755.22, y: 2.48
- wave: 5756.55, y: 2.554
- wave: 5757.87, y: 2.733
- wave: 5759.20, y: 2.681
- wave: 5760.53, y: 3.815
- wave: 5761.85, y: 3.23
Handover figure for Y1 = 0.24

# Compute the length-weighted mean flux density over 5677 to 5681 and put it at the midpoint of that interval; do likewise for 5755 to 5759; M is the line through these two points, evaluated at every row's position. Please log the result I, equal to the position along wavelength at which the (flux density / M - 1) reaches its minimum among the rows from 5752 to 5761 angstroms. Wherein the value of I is 5752.57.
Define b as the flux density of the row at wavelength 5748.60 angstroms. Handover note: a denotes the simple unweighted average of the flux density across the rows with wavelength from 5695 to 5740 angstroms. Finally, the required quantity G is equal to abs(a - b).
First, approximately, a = 2.49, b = 2.654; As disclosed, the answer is 0.2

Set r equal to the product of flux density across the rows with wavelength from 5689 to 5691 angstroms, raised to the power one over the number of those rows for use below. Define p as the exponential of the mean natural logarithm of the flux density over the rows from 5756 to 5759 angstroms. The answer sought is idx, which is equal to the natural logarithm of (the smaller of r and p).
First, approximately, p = 2.64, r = 2.70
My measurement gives 0.97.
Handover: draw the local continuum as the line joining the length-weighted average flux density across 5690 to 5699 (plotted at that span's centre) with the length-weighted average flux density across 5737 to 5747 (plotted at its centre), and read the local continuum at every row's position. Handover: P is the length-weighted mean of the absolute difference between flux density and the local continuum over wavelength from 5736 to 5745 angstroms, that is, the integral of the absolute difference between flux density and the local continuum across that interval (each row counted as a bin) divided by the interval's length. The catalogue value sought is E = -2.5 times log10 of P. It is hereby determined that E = 1.26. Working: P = 0.315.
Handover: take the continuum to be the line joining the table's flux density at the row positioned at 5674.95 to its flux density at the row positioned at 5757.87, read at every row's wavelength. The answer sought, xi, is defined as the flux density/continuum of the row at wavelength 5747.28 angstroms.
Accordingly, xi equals 0.9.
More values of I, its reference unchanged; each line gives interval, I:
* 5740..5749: 5744.63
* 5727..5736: 5735.38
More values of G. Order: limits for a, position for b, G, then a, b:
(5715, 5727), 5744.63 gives 0.3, 2.51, 2.191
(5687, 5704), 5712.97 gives 0.6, 2.52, 1.908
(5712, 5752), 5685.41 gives 0.2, 2.55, 2.376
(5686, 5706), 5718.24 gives 0.3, 2.50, 2.188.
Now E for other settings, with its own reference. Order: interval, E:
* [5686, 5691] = 1.38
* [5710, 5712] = 1.64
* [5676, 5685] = 1.44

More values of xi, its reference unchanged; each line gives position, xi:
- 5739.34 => 1.2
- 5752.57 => 0.8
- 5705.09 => 0.8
